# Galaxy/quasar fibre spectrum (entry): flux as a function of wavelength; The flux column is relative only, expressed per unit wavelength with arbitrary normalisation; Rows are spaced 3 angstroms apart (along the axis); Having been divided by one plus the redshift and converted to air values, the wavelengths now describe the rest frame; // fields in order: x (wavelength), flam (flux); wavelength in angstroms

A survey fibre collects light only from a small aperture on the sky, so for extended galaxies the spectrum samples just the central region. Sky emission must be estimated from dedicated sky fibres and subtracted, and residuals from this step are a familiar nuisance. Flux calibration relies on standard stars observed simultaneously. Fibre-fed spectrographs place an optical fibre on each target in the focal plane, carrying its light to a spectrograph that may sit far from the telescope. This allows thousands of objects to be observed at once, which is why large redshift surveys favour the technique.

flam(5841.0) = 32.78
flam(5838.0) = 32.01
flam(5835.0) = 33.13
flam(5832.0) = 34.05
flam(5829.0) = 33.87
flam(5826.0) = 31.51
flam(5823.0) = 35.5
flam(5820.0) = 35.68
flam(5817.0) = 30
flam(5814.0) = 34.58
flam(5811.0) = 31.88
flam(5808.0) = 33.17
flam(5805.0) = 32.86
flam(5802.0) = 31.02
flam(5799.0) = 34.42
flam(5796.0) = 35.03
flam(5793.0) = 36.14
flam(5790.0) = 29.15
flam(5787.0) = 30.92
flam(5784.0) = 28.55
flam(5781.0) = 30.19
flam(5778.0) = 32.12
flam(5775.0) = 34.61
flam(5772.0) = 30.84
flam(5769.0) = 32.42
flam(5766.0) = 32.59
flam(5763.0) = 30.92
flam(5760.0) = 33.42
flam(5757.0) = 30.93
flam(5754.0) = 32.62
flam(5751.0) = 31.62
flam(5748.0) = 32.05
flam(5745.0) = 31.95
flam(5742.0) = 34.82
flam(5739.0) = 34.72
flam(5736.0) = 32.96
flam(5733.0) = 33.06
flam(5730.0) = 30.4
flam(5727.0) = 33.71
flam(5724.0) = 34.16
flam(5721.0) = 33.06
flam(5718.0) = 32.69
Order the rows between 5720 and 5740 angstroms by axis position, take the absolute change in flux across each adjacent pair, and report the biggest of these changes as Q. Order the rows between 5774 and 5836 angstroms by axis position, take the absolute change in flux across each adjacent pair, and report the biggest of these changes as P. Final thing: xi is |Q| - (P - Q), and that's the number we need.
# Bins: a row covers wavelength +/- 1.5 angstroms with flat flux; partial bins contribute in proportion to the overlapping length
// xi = 0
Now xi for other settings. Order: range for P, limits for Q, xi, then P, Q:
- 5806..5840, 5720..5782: 2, 5.7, 3.8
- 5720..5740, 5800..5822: 8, 3.3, 5.7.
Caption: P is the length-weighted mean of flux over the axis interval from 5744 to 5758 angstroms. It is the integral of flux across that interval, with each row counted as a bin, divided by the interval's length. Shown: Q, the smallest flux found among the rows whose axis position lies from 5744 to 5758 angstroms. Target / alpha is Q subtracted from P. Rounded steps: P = 31.9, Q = 30.93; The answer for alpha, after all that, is 0.9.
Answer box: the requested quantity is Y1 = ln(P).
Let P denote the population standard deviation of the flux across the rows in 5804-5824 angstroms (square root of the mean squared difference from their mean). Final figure 0.6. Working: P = 1.9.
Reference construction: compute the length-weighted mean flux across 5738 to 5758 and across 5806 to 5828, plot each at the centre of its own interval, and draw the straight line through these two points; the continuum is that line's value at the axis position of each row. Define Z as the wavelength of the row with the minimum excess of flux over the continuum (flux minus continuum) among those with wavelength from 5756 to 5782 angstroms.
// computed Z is 5781.0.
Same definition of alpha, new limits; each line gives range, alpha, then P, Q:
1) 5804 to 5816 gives 1.1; 33.0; 31.88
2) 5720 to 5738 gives 2.5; 32.9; 30.4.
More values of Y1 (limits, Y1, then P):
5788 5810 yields 0.8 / 2.2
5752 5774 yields 0.0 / 1.0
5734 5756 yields 0.2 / 1.2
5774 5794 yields 1.0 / 2.6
